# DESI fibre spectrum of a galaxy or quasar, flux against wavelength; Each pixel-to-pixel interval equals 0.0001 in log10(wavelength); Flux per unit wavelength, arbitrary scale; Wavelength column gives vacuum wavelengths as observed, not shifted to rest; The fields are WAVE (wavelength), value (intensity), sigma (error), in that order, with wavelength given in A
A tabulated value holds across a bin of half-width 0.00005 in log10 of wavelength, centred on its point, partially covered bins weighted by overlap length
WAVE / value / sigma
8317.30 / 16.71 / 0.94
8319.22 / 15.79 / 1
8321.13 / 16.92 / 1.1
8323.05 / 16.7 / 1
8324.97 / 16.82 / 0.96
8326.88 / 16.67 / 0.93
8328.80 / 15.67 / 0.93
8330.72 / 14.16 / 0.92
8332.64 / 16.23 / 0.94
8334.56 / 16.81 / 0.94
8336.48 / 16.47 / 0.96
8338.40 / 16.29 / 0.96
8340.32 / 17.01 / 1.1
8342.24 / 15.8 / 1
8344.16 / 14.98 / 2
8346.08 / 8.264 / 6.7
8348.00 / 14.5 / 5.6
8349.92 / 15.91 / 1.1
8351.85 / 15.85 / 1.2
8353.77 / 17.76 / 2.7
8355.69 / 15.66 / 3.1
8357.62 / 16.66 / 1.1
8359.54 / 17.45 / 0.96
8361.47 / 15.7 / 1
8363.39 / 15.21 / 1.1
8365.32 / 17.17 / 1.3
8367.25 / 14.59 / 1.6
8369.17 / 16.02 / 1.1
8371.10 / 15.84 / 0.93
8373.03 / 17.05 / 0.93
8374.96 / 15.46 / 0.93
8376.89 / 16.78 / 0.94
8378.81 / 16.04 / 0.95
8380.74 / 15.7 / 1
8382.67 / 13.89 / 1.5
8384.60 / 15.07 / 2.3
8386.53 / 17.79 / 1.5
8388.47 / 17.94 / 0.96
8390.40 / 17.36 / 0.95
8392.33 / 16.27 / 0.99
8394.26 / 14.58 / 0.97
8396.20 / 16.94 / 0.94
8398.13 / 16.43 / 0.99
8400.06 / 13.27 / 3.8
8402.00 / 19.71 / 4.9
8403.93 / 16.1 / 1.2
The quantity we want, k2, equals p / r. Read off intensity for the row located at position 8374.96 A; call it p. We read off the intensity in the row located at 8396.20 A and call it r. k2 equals 0.91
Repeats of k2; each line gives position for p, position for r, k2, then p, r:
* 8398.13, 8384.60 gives 1.09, 16.43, 15.07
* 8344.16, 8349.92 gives 0.94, 14.98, 15.91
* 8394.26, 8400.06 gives 1.10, 14.58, 13.27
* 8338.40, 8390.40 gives 0.94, 16.29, 17.36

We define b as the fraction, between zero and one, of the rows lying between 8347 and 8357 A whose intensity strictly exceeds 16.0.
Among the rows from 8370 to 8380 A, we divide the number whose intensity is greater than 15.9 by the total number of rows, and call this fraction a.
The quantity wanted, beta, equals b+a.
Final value 0.8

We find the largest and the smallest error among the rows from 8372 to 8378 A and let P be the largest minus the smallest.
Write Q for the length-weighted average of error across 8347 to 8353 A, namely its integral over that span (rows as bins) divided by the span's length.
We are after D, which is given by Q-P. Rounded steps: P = 0.0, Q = 2.7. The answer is 2.7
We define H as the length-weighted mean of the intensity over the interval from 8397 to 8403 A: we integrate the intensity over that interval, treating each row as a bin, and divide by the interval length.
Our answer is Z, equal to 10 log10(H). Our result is 12.2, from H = 16.5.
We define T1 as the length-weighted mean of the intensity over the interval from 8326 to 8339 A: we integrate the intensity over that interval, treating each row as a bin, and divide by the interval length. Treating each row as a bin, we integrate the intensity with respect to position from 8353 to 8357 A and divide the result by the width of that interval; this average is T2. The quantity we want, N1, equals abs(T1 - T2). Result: 0.6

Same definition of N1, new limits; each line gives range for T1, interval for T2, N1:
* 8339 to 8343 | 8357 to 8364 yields 0.1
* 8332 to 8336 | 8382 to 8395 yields 0.3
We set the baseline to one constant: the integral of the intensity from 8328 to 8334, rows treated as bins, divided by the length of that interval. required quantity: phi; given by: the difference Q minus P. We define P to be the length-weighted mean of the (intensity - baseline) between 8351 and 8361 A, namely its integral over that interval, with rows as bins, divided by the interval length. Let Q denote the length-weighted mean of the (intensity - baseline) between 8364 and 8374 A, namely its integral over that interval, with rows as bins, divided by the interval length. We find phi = -0.5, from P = 1.2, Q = 0.67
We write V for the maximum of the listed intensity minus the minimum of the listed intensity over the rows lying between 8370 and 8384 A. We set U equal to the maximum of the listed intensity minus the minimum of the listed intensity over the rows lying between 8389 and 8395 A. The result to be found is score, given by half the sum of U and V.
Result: 2.97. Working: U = 2.78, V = 3.2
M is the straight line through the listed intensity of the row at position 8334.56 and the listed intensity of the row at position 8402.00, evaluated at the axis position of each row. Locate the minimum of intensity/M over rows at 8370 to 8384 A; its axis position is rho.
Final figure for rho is 8382.67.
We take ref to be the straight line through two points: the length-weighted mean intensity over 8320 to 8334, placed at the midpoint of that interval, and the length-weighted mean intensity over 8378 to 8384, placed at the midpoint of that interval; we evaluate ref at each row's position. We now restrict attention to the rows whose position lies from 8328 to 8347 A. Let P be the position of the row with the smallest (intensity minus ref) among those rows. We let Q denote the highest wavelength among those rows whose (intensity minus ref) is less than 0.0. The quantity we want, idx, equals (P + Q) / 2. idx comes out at 8346.1 A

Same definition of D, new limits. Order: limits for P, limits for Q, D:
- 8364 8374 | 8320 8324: 0.4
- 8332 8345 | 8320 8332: -0.1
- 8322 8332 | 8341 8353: 2.8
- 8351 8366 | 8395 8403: 0.5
